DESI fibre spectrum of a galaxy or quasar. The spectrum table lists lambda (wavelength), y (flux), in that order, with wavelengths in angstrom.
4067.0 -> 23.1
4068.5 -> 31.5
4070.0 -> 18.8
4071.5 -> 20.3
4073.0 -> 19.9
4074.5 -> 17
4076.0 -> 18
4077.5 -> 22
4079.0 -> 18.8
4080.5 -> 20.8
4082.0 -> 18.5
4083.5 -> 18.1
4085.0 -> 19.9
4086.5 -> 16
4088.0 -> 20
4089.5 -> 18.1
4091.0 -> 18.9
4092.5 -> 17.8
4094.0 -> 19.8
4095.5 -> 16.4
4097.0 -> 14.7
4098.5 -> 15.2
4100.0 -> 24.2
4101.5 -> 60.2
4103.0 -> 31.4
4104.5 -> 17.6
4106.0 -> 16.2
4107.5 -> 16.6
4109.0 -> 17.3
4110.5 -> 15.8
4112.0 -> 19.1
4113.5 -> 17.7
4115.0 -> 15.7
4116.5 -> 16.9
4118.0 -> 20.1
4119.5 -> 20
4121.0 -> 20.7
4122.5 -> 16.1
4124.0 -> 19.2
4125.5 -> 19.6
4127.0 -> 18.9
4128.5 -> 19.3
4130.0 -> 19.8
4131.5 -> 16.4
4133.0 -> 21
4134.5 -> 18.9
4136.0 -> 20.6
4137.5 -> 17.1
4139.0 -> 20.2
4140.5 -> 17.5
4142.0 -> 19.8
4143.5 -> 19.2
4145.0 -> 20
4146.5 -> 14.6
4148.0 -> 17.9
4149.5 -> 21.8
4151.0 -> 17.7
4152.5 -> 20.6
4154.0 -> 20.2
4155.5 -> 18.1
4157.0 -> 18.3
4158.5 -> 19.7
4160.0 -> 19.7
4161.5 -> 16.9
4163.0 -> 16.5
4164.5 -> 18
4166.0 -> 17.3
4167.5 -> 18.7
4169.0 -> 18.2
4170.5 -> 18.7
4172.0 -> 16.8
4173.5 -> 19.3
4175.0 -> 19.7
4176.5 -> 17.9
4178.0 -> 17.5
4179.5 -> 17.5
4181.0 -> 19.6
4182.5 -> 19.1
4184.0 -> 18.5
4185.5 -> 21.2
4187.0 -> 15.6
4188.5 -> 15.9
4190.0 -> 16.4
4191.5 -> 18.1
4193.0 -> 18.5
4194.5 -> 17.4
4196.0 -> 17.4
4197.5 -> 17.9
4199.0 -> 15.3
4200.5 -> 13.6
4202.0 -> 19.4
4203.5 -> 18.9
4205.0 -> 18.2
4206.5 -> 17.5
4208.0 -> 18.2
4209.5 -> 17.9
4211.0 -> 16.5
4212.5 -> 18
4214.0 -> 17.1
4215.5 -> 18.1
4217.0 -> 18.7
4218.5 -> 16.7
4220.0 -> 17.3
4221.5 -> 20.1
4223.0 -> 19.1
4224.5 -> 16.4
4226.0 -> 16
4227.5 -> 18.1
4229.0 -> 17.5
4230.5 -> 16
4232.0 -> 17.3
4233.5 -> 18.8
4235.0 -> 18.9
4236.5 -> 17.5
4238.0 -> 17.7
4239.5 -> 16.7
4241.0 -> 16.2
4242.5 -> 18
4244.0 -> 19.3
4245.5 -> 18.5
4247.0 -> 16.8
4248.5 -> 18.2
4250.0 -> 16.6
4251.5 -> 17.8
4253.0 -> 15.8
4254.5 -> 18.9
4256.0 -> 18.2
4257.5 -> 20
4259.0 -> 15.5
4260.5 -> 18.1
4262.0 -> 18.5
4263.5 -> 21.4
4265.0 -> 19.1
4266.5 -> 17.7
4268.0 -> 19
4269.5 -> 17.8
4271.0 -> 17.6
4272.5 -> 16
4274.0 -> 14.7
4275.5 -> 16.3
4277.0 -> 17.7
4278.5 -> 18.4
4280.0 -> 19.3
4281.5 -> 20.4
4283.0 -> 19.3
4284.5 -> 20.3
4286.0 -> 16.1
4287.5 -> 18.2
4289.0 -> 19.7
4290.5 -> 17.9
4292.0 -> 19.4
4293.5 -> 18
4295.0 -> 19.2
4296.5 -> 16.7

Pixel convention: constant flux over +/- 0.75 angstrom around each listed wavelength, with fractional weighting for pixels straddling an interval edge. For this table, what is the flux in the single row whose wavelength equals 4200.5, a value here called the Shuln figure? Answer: 13.6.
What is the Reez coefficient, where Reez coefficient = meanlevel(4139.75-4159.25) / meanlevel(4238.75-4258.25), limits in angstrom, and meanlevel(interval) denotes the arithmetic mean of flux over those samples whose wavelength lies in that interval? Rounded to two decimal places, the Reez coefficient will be 1.06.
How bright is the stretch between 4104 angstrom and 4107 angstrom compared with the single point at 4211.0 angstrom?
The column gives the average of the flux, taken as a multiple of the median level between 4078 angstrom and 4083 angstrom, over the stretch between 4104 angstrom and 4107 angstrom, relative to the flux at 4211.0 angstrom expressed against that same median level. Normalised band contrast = 1.02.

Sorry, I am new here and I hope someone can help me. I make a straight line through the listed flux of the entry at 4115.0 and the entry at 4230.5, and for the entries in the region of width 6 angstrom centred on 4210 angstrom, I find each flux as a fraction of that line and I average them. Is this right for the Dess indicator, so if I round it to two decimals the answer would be 1.11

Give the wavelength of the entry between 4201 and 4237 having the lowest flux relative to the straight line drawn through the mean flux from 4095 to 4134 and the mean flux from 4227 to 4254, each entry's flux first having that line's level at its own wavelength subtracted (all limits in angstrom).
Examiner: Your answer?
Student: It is 4226.0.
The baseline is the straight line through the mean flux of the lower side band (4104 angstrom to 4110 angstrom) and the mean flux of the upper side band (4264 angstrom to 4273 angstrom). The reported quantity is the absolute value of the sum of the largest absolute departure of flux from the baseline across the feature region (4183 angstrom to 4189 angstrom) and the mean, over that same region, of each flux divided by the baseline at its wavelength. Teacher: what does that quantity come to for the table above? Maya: 4.8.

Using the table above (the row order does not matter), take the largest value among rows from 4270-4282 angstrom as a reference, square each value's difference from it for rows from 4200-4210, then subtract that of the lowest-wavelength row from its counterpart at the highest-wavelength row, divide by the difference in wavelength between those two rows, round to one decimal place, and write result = -4.4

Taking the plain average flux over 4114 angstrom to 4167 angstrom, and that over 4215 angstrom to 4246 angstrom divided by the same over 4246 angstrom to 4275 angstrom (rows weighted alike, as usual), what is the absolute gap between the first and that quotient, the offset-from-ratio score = 17.7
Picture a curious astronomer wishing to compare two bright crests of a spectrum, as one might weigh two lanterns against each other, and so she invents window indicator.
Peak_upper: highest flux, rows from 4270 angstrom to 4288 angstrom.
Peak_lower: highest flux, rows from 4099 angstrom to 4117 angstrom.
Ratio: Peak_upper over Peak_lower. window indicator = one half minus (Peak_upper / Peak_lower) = 0.2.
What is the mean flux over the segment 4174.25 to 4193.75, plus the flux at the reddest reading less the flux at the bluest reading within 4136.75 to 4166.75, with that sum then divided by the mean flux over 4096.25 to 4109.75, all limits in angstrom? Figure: 0.77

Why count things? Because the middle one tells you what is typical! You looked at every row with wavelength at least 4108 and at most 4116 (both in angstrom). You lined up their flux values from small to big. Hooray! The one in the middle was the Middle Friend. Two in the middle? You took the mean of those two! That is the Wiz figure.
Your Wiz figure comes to 17.3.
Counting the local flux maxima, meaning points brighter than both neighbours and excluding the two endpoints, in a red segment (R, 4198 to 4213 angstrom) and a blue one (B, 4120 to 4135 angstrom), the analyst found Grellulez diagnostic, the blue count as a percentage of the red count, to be 150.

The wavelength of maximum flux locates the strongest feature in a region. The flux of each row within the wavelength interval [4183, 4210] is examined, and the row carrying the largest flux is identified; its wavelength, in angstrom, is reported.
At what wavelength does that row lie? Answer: 4185.5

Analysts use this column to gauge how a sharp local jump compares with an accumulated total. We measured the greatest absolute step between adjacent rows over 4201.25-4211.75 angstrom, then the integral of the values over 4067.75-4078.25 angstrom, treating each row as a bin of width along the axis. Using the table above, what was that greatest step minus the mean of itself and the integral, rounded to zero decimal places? -110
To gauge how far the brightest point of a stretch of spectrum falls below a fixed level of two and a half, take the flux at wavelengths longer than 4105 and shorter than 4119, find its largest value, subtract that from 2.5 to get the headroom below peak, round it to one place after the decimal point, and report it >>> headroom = -17.6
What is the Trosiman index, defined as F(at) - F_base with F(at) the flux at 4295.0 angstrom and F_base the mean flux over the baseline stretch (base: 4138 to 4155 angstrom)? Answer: 0.2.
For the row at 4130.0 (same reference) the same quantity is 0.8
